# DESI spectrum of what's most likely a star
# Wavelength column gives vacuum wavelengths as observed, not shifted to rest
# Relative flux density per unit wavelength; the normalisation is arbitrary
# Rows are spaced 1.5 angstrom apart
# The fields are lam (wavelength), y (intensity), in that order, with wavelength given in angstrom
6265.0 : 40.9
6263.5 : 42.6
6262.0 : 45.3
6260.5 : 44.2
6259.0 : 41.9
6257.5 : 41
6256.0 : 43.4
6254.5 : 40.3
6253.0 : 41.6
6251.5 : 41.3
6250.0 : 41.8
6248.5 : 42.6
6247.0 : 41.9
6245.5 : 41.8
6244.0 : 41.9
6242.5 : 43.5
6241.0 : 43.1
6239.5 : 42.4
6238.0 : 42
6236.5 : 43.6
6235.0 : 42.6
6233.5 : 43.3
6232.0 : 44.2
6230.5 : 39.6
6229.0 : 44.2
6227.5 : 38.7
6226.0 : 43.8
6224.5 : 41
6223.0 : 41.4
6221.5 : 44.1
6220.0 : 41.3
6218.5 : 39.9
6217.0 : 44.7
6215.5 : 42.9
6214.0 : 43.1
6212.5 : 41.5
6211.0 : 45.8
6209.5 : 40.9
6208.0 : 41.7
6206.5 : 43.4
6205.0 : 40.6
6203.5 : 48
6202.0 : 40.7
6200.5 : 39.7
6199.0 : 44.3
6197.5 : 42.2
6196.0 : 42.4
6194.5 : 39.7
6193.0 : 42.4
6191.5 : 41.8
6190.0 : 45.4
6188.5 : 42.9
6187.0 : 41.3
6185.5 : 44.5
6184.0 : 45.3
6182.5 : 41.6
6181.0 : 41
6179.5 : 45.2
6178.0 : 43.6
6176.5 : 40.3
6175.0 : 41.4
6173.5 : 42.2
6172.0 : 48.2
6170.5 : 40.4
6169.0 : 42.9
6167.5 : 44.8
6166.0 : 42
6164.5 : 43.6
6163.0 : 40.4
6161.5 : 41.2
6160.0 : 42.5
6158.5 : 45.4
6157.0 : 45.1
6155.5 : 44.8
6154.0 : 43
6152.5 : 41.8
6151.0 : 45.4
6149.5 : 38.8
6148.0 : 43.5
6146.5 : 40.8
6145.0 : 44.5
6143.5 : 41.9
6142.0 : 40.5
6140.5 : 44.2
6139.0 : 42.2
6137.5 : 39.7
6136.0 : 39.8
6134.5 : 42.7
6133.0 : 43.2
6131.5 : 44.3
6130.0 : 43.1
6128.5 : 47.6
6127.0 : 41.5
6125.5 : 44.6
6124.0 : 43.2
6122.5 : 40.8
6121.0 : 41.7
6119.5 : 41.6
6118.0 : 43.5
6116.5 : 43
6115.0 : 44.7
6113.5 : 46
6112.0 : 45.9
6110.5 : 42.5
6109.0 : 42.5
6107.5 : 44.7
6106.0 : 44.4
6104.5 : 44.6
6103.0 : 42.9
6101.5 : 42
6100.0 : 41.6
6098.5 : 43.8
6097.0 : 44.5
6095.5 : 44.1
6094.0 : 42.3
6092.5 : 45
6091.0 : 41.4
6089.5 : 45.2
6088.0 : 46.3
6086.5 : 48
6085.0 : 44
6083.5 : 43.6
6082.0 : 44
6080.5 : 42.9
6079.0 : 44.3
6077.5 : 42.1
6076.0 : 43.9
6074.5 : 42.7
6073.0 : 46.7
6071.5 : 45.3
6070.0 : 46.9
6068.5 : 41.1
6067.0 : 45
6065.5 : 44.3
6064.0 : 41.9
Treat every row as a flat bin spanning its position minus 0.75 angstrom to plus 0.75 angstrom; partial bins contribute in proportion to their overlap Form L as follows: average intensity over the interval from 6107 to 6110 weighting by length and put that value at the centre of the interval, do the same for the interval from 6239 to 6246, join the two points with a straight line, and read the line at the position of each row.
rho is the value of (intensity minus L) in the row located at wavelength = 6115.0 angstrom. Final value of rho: 1.3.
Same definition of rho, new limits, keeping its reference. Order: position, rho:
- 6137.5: -3.5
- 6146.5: -2.4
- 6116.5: -0.4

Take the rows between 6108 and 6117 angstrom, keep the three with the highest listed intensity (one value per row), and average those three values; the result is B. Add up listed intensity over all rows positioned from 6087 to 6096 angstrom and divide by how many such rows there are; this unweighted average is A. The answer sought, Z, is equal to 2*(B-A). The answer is 3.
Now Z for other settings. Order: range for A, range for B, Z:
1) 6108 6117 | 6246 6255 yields -4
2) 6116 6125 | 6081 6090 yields 8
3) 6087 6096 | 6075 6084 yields 0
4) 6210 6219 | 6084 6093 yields 7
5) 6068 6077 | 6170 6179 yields 0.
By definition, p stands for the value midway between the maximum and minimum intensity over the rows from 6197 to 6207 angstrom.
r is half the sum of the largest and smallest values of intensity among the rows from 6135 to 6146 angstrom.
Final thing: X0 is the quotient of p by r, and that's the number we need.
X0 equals 1.04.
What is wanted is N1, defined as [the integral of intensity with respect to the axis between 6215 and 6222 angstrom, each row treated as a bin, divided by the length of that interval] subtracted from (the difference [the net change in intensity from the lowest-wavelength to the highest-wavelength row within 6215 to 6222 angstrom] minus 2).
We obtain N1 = -43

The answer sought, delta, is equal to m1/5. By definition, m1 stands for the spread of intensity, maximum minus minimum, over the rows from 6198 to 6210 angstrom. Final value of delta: 1.7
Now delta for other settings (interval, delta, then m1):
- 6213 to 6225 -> 1.0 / 5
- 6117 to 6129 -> 1.4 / 7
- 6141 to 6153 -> 1.3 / 7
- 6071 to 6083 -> 0.9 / 5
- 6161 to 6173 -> 1.6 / 8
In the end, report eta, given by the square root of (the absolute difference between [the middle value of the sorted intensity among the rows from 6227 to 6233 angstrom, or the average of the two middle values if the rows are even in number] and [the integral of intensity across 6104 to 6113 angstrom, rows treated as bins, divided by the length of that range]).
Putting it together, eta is 1.5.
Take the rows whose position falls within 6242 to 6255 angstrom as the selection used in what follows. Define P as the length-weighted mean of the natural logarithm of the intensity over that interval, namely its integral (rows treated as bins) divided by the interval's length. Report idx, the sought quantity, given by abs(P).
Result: 3.73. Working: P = 3.73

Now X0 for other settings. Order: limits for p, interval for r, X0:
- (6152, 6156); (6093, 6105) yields 1.00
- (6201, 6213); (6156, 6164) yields 1.03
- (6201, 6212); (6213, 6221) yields 1.05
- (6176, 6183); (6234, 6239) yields 1.00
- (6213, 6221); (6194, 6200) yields 1.01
